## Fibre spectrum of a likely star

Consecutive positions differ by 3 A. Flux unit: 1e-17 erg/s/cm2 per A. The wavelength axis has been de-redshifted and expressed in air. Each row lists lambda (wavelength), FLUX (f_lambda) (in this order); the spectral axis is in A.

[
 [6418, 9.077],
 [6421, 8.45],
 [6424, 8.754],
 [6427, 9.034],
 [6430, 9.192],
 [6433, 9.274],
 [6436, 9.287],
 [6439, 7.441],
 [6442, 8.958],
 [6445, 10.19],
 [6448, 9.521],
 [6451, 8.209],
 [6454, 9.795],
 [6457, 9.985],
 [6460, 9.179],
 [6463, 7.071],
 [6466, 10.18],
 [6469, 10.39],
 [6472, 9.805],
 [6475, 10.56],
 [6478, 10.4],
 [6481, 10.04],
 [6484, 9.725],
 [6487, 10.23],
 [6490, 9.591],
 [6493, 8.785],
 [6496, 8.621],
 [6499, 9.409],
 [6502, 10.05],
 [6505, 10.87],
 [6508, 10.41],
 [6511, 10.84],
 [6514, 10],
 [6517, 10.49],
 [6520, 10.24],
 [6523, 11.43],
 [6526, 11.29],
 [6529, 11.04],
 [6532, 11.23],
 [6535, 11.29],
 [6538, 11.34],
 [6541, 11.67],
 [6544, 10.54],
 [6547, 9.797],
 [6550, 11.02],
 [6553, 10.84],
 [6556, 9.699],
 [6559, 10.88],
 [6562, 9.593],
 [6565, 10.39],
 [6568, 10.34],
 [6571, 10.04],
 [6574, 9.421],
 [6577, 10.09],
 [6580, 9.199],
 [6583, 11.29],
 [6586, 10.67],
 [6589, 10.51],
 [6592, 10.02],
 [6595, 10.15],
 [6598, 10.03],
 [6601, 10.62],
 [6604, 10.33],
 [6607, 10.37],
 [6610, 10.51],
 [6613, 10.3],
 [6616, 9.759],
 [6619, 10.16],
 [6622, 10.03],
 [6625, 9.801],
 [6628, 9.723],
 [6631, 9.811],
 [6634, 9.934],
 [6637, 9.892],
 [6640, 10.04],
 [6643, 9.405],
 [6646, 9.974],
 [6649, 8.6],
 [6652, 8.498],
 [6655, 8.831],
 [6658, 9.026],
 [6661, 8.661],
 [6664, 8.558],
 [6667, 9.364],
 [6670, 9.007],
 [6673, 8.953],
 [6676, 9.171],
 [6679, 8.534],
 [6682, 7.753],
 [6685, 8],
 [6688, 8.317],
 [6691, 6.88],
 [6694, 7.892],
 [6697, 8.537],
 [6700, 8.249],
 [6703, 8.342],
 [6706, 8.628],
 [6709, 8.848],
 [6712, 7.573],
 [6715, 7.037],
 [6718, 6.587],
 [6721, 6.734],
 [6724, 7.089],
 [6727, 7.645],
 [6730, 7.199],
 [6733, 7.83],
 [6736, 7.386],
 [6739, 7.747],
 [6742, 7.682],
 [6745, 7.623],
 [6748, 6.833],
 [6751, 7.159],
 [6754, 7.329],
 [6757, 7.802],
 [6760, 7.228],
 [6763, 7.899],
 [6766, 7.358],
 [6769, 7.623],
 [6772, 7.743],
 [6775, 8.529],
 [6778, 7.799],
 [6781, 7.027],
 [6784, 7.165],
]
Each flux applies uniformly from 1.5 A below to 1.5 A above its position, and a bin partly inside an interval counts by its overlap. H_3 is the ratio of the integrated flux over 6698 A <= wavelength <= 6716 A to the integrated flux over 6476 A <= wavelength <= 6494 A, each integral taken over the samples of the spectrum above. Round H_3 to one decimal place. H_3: 0.8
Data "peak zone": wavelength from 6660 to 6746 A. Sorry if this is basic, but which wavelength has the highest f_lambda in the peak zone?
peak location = 6667 A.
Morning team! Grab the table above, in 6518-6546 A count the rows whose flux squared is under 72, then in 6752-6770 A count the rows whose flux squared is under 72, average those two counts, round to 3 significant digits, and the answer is 3.00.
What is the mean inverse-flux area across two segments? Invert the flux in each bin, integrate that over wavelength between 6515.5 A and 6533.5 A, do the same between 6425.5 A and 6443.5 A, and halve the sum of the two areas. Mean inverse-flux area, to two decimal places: 1.84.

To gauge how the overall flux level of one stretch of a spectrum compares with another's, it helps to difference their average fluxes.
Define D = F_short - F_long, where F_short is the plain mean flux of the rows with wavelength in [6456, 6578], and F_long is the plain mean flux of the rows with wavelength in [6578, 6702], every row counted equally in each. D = 0.82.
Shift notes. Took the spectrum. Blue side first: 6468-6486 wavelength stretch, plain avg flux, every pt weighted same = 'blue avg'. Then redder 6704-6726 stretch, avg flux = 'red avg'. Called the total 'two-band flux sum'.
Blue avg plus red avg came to 17.7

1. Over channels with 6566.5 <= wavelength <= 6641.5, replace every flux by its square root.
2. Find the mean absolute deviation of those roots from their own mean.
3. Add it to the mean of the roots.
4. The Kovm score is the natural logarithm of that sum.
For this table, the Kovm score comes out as 1.17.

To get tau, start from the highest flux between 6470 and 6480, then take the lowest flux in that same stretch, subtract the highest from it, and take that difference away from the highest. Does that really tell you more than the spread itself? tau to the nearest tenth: 11.3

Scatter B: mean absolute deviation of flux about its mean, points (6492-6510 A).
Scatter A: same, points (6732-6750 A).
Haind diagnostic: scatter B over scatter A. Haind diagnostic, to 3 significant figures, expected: 2.77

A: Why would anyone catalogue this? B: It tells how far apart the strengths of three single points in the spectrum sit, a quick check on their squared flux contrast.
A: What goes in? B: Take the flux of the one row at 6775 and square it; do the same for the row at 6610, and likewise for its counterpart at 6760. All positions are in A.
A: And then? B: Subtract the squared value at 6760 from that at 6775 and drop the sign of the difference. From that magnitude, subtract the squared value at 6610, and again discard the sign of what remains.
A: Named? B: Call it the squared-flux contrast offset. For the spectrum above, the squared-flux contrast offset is 90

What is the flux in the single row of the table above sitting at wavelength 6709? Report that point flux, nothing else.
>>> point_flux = 8.848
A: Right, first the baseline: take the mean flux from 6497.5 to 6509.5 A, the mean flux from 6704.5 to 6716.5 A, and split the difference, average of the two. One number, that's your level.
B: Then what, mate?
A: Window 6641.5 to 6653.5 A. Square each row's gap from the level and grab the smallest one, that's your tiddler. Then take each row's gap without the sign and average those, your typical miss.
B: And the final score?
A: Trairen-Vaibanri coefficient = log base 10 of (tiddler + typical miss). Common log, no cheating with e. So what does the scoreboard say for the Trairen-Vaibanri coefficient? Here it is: -0.18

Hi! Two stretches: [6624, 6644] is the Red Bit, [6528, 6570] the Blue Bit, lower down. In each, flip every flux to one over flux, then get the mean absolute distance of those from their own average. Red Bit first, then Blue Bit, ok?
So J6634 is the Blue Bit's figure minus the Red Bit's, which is 0.0034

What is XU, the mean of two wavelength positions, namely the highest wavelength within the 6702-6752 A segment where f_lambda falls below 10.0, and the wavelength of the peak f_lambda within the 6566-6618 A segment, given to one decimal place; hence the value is 6667.0 A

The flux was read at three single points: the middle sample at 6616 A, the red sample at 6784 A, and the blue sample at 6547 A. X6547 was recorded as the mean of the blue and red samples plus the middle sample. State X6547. 18.2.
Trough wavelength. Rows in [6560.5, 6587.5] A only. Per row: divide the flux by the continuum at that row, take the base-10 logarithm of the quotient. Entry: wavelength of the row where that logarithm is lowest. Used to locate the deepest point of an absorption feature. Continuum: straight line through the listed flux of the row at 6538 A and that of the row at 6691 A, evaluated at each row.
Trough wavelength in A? 6562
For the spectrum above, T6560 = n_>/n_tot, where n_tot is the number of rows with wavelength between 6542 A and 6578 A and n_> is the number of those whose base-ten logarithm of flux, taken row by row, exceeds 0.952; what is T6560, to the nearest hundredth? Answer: 1.00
